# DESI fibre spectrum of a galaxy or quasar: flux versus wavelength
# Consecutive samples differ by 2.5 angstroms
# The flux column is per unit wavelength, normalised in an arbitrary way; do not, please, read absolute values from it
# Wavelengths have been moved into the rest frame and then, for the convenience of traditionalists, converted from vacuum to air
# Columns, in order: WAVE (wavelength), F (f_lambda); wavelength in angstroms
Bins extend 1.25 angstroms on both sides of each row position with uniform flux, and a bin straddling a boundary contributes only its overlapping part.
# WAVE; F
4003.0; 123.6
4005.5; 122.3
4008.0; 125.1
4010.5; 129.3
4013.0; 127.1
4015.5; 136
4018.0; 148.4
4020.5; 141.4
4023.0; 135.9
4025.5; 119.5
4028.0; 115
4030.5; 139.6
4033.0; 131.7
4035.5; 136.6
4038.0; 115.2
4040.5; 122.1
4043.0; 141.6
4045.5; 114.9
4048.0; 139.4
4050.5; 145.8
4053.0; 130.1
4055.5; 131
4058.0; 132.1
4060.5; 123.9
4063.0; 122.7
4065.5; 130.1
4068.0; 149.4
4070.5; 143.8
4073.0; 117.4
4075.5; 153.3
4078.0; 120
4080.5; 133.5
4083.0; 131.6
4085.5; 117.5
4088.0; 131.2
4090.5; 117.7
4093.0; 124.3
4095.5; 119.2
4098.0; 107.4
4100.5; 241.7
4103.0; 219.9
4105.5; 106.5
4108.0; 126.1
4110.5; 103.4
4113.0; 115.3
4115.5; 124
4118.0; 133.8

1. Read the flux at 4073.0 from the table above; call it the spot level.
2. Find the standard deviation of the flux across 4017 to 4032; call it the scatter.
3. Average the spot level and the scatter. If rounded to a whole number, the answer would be 65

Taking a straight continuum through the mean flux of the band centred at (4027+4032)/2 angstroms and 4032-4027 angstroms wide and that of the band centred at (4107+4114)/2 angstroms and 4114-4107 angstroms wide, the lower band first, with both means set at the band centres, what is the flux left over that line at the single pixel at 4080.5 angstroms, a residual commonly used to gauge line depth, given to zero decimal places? 14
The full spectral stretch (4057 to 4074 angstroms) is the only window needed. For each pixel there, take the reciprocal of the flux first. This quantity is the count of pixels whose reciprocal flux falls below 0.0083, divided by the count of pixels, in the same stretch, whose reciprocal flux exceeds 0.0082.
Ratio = 6.0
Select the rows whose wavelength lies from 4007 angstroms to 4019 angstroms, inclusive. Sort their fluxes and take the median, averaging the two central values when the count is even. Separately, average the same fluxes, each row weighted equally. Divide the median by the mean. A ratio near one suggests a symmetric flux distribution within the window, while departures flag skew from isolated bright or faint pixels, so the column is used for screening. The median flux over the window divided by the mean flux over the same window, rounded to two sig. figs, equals 0.97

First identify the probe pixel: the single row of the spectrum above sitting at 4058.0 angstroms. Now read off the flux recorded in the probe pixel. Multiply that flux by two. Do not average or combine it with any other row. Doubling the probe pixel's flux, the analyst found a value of 264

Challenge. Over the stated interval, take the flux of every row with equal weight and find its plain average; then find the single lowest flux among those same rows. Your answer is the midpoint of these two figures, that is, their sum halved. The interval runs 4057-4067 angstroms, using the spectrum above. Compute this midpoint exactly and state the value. 125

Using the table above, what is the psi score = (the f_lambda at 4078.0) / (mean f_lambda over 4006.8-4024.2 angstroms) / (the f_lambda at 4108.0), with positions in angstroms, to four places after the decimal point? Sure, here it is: 0.0071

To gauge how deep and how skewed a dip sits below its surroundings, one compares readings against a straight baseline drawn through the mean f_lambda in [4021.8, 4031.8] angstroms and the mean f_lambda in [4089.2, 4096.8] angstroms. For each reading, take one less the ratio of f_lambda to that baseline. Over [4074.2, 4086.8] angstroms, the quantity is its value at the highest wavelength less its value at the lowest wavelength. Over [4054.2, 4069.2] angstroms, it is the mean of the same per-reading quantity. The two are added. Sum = 0.22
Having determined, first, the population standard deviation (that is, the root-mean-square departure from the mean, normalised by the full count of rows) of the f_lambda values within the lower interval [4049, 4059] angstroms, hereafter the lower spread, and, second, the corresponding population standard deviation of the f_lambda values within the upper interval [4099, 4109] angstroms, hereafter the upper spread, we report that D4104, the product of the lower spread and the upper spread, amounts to 373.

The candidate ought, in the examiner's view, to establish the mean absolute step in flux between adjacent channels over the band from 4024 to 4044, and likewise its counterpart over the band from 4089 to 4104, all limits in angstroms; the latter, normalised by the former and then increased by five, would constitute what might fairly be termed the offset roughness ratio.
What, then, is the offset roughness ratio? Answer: 7.80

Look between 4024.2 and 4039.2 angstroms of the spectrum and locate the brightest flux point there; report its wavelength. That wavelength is 4030.5 angstroms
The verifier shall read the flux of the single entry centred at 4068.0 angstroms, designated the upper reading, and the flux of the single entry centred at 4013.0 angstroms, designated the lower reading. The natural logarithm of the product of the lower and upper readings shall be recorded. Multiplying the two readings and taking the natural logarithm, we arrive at 9.85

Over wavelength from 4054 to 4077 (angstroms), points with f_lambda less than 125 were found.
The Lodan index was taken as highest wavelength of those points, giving 4073.0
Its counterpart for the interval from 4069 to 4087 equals 4085.5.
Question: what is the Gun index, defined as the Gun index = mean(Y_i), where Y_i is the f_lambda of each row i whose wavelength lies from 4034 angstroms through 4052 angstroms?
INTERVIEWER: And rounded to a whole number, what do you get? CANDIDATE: 131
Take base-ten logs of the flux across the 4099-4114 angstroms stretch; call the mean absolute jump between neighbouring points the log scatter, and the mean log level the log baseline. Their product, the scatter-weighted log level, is 0.24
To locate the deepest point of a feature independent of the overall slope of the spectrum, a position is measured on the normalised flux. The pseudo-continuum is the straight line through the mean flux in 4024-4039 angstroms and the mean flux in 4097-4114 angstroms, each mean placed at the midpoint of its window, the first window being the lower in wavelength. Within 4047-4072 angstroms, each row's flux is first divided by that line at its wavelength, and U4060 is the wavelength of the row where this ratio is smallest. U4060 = 4063.0 angstroms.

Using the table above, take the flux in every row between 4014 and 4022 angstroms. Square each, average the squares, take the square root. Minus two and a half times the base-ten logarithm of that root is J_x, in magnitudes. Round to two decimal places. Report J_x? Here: -5.38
